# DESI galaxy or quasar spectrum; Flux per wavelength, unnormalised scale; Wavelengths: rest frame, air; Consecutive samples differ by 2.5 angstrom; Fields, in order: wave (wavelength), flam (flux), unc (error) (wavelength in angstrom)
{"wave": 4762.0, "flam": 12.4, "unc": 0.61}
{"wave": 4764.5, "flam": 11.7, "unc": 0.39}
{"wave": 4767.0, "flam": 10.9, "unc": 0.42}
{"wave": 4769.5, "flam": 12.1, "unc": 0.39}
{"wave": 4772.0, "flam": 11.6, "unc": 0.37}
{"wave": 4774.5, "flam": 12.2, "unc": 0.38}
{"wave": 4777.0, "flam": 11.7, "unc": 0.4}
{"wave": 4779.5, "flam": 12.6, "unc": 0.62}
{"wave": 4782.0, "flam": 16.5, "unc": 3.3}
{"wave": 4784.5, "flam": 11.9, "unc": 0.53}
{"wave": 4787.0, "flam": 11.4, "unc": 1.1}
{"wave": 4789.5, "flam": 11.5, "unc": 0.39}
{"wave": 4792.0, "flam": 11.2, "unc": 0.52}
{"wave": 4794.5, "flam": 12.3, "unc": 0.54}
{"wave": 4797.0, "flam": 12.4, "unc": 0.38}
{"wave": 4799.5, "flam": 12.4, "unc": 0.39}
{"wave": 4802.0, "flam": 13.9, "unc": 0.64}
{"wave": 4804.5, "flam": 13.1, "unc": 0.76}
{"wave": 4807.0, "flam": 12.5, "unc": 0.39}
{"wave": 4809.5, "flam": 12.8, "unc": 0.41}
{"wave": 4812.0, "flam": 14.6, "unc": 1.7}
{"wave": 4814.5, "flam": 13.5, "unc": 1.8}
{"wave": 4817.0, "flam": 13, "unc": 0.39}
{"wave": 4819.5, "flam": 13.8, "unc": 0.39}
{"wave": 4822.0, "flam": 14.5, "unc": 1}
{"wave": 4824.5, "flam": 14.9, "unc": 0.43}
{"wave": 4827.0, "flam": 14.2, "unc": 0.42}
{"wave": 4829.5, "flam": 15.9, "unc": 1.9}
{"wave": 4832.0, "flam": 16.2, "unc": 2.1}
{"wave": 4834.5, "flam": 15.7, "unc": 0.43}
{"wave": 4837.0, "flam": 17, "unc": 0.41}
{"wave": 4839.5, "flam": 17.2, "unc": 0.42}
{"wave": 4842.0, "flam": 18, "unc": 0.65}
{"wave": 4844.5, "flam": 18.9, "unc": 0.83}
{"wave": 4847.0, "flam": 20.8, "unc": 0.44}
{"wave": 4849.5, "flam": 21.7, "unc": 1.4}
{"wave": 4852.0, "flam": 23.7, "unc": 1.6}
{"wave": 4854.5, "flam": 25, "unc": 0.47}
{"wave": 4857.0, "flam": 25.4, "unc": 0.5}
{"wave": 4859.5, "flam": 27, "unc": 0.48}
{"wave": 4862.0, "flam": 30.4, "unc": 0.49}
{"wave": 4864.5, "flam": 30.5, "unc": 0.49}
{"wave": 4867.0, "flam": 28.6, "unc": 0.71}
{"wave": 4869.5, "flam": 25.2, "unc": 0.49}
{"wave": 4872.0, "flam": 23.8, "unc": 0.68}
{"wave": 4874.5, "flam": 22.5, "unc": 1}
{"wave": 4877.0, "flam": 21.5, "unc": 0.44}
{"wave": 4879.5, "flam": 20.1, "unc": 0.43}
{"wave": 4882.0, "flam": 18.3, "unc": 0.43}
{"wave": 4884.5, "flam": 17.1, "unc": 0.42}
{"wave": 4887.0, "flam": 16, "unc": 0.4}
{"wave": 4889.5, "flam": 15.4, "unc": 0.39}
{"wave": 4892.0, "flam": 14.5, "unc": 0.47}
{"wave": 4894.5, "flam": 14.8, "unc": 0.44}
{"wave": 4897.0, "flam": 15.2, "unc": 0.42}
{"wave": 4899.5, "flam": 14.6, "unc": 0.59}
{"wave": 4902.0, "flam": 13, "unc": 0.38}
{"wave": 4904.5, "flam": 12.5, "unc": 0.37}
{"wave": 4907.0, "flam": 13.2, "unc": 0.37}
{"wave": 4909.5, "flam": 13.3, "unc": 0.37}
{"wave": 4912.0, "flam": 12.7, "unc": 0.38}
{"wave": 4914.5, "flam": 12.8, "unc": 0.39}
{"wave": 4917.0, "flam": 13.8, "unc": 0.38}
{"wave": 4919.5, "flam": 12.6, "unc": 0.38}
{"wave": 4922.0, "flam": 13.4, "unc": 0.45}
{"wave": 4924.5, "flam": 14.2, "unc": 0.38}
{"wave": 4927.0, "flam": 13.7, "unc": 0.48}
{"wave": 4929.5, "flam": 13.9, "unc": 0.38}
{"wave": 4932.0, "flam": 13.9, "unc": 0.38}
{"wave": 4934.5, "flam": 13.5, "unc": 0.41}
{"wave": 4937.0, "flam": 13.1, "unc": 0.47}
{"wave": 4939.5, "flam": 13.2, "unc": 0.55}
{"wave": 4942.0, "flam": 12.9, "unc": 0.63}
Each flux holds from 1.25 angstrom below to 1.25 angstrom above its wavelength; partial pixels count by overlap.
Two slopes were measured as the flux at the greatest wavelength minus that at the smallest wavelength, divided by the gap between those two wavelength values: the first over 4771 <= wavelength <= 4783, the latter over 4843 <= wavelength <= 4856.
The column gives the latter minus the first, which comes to 0.12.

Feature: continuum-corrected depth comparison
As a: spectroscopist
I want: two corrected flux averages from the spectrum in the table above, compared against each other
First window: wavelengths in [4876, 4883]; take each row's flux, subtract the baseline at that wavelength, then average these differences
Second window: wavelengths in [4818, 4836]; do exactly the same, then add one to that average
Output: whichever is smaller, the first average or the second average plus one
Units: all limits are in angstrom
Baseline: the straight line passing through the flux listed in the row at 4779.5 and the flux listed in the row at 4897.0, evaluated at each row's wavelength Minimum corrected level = 2.38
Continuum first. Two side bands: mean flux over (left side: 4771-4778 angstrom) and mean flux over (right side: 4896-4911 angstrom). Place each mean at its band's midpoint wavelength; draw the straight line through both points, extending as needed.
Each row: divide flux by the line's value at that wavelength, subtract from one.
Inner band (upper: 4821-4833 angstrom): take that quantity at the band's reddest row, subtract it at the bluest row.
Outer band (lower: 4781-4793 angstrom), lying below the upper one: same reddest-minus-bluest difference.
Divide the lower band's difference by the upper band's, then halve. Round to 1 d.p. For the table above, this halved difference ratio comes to -1.9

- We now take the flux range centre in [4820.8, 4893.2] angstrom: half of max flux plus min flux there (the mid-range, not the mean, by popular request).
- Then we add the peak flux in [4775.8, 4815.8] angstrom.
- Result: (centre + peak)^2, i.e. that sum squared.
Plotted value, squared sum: 1509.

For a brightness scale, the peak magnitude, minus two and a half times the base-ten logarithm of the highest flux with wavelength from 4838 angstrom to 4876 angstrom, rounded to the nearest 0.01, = -3.71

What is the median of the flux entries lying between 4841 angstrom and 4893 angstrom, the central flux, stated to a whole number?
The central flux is 22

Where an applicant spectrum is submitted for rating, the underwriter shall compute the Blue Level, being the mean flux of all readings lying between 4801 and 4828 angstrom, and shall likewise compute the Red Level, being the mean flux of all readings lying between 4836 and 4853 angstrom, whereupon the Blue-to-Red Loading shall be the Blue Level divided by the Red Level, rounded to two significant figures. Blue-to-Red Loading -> 0.70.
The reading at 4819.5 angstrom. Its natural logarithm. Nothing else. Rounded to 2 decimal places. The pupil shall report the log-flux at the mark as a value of 2.62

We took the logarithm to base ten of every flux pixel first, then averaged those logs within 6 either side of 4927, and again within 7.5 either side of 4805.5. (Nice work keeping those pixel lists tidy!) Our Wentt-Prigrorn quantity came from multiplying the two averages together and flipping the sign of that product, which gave -1.28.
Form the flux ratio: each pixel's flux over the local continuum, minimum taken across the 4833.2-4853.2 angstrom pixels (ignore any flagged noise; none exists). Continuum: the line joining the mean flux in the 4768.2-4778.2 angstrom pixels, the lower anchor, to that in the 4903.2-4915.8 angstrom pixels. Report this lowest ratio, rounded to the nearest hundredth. 1.27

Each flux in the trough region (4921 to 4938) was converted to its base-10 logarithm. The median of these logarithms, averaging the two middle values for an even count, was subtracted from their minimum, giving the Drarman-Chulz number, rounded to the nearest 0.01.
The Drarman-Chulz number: -0.02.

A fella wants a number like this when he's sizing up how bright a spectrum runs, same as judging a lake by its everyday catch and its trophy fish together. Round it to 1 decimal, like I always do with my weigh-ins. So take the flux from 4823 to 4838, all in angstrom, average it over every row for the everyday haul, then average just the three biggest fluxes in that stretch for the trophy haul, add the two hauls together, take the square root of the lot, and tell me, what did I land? 5.7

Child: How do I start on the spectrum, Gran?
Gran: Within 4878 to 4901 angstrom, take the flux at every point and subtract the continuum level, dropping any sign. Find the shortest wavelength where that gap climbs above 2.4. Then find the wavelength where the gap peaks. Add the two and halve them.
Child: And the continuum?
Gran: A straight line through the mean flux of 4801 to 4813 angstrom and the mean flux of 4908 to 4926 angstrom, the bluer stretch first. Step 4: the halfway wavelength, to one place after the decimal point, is 4879.5 angstrom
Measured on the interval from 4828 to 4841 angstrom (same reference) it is 4834.5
